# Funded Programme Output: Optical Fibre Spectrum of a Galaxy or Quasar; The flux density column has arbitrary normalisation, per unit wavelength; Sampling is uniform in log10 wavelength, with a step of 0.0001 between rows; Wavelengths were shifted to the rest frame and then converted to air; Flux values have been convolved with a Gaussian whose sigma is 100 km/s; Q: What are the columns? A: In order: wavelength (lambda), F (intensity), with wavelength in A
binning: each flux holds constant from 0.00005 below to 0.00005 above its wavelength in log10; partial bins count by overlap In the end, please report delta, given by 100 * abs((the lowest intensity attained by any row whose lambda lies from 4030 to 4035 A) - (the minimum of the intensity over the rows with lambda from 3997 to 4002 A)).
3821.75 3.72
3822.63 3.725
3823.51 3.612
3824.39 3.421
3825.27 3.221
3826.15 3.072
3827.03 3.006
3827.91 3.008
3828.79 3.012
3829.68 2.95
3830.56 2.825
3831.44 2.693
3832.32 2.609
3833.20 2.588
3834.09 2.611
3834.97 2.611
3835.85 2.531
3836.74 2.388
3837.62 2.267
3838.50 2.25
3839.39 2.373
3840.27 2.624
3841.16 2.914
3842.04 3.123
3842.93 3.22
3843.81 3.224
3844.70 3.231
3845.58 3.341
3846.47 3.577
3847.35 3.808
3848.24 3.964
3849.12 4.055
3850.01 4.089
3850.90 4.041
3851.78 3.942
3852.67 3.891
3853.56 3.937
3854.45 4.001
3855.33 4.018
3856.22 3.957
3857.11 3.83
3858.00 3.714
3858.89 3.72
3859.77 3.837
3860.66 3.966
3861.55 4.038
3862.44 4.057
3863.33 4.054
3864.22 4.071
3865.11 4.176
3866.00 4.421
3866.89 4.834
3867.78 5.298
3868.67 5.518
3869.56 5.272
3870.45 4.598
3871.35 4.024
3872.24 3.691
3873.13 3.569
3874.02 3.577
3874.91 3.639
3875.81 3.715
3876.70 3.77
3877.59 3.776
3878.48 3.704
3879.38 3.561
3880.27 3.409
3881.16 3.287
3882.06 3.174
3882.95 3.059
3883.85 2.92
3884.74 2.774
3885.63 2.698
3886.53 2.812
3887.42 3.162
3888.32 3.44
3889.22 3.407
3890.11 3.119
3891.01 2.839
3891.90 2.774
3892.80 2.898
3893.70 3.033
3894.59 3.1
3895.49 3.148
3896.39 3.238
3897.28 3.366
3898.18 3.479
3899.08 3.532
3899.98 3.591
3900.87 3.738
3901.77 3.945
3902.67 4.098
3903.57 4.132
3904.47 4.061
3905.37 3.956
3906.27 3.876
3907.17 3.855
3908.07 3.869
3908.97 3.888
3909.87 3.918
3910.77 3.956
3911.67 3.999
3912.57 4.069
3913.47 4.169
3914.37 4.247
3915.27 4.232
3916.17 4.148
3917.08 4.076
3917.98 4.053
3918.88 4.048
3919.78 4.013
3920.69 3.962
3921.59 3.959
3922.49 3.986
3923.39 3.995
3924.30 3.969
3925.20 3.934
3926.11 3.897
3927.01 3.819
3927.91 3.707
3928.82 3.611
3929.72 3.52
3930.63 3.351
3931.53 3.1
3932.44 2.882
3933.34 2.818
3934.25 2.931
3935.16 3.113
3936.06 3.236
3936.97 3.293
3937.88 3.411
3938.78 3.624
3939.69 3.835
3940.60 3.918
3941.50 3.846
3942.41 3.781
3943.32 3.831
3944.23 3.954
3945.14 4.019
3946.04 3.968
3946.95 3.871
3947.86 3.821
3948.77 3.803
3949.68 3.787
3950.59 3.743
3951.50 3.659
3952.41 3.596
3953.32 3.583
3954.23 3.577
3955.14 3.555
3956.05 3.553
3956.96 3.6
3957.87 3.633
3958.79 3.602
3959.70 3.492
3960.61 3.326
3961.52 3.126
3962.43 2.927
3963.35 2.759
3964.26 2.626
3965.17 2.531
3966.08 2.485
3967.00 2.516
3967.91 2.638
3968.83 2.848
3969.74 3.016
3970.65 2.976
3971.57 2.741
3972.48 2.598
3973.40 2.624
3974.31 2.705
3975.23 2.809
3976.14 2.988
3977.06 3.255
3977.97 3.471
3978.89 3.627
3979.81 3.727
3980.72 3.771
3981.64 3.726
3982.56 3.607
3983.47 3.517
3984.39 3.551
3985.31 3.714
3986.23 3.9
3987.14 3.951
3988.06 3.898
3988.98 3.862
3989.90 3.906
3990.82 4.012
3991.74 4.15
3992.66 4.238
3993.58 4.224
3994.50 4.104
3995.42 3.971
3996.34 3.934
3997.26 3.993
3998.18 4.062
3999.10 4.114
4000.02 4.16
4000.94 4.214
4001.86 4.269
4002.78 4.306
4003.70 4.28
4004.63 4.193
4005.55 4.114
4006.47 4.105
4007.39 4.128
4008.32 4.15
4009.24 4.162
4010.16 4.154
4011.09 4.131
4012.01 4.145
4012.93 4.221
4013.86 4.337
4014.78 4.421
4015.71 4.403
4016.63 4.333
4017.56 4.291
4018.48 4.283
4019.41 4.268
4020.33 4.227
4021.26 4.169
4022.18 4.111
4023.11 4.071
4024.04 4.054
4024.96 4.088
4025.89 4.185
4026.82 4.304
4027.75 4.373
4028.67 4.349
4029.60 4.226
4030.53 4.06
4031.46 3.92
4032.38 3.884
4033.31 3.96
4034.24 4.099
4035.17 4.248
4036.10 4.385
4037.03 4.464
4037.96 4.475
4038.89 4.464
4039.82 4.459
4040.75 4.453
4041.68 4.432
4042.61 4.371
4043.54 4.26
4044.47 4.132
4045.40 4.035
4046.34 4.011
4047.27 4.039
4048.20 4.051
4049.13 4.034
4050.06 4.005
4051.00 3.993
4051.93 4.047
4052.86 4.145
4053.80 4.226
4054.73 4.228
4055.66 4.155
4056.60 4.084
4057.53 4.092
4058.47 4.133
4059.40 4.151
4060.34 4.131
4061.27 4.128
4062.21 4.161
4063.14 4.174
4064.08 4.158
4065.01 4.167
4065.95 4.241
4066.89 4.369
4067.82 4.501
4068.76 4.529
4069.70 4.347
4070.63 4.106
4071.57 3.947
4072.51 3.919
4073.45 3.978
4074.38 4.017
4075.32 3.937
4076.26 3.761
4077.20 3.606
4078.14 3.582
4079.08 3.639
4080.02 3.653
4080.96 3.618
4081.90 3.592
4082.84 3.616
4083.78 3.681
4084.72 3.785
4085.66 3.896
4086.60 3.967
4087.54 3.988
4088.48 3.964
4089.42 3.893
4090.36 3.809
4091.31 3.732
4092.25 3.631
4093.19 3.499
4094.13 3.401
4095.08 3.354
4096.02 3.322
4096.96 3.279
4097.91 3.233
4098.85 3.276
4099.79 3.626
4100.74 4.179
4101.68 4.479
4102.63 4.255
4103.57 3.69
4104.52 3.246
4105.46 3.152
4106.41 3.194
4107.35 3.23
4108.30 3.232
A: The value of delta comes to 11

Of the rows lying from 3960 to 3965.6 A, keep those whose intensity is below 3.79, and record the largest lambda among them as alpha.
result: 3965.17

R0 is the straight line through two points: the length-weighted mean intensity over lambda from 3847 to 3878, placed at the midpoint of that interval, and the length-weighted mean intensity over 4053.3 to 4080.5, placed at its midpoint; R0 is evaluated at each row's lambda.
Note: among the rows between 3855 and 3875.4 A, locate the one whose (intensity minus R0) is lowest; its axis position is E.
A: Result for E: 3873.13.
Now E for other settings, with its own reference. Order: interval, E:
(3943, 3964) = 3963.35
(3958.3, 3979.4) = 3966.08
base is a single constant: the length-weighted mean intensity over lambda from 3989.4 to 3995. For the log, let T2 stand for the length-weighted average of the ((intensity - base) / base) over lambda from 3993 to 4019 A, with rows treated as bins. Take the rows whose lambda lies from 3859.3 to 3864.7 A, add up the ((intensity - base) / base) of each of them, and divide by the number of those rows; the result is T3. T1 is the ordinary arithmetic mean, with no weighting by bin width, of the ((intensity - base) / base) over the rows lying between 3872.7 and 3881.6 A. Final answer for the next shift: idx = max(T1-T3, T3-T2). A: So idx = -0.04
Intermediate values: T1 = -0.12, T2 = 0.021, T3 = -0.02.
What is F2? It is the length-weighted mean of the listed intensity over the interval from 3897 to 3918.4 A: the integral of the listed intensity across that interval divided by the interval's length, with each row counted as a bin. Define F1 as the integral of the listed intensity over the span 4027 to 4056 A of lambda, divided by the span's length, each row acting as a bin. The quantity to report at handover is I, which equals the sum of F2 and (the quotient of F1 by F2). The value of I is 5.00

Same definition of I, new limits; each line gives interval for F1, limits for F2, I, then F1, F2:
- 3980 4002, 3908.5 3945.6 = 4.81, 3.9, 3.8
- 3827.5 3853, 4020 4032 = 4.91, 3.1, 4.2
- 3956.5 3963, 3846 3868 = 4.87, 3.4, 4.0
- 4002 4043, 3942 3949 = 4.97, 4.2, 3.9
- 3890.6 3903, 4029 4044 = 5.04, 3.3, 4.3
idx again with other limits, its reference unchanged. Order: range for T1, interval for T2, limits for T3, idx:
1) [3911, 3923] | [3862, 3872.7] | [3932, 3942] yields 0.18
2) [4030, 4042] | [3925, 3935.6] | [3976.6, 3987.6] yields 0.15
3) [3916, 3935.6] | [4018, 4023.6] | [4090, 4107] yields 0.02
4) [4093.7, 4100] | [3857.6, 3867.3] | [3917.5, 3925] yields -0.02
